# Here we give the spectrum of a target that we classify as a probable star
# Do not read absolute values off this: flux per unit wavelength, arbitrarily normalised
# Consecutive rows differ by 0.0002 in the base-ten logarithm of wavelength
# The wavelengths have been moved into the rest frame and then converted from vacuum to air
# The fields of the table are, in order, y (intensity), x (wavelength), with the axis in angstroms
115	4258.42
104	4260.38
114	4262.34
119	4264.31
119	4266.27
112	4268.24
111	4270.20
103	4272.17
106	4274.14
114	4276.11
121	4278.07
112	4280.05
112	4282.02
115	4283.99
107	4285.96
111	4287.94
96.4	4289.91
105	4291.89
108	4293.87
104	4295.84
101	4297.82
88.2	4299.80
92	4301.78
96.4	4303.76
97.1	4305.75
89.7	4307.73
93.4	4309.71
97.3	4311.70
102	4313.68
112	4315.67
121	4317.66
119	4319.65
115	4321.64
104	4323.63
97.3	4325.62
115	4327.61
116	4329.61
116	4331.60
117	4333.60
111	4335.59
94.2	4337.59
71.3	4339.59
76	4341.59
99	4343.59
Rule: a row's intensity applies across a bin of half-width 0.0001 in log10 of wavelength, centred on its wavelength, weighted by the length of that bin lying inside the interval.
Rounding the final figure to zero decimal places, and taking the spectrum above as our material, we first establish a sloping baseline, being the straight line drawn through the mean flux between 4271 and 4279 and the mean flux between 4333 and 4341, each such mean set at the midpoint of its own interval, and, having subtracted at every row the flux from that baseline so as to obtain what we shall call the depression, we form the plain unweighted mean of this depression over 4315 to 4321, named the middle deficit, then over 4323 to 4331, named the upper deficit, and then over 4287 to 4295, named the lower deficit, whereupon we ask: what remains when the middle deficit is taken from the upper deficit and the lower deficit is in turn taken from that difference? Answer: 5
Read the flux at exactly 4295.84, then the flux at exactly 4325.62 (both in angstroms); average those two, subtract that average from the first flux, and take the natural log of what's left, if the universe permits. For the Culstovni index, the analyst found 1.2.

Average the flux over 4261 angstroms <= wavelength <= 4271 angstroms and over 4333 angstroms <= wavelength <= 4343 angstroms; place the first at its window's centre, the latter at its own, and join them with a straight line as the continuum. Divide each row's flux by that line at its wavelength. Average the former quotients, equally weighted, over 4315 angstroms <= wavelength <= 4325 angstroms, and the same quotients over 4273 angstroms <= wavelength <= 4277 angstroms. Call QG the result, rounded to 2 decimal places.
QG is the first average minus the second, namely 0.17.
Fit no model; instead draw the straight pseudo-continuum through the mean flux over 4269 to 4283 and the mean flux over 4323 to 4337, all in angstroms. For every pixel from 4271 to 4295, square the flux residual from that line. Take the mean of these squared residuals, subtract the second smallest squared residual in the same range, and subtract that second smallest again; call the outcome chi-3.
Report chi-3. 40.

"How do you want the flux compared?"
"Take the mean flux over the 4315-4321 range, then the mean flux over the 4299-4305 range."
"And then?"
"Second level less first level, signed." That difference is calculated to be -25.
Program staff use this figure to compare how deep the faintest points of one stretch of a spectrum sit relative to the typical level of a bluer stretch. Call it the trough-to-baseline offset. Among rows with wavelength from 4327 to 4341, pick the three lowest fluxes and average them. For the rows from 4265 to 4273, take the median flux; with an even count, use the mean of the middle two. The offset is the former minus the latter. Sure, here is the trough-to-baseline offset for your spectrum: -19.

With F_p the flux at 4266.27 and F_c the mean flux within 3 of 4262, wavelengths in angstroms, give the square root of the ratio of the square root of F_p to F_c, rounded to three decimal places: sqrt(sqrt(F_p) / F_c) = 0.312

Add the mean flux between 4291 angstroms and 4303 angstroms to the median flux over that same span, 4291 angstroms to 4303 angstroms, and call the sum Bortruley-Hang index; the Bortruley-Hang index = 202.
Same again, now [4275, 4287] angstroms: 226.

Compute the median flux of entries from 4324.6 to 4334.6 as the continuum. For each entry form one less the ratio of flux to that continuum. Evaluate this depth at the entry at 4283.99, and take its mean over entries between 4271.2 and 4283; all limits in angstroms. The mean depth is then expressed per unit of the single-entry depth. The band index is 4.7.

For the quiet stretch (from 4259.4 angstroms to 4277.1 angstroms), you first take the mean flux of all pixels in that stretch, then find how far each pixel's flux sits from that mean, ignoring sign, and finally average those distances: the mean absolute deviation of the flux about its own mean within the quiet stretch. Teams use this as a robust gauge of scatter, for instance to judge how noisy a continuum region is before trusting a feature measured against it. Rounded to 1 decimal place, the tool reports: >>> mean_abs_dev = 4.7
